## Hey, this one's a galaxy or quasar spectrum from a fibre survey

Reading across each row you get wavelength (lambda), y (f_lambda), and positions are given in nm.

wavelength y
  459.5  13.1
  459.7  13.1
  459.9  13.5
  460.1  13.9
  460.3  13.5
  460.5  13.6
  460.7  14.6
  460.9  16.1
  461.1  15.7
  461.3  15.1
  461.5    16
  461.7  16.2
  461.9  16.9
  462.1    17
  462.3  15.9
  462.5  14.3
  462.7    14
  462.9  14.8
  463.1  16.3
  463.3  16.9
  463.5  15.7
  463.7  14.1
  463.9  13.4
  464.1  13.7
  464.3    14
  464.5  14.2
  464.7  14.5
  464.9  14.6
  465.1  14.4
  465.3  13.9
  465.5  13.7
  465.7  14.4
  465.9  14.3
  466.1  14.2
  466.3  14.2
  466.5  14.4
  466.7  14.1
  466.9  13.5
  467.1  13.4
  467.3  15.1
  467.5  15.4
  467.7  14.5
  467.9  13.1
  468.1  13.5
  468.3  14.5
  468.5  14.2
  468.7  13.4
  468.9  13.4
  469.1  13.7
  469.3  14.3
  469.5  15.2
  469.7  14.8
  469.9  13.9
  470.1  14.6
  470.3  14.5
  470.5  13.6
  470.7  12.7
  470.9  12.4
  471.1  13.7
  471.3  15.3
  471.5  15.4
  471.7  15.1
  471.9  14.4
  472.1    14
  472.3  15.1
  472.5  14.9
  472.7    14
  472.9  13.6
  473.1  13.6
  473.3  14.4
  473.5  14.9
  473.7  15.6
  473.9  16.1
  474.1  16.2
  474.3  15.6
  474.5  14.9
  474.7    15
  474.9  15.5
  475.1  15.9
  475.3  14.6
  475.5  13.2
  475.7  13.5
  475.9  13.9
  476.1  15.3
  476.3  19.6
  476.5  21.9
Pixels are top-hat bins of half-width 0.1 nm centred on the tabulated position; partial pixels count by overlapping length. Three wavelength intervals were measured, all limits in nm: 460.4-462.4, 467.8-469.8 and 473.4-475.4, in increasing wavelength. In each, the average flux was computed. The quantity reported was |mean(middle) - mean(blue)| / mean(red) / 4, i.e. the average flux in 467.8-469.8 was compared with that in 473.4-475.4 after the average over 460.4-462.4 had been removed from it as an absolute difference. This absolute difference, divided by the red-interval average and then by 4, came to 0.028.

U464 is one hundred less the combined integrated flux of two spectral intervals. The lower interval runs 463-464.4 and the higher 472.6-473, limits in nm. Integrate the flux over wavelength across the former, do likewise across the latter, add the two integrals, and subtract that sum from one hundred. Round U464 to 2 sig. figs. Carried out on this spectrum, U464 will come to 74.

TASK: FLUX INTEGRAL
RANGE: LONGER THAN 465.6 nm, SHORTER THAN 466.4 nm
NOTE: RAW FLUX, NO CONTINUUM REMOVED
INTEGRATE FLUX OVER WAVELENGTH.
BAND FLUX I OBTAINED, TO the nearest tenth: 11.4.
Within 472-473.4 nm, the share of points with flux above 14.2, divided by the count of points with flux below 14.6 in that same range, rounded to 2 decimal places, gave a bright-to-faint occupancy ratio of 0.09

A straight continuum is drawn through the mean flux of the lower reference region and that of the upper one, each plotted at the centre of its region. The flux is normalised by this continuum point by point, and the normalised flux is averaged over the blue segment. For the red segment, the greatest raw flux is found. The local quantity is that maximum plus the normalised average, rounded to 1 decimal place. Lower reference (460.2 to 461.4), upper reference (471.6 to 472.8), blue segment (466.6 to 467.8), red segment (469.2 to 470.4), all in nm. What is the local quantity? 16.2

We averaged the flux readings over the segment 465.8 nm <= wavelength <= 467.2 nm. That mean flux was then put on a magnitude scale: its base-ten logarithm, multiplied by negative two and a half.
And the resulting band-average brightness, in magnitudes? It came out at -2.87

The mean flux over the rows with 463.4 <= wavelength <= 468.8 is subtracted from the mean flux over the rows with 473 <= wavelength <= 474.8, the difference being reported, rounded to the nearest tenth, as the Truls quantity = 1.0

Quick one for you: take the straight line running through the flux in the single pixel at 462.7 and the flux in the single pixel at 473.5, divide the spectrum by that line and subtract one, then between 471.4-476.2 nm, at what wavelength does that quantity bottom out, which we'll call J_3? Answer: 475.5 nm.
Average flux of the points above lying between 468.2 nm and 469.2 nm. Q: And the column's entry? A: 13.8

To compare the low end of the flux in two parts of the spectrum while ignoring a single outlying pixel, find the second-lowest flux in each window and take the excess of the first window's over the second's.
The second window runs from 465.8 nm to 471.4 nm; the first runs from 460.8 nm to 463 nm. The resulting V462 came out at 1.6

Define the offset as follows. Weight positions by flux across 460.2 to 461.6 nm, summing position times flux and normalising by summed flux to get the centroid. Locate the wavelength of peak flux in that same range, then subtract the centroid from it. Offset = -0.02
